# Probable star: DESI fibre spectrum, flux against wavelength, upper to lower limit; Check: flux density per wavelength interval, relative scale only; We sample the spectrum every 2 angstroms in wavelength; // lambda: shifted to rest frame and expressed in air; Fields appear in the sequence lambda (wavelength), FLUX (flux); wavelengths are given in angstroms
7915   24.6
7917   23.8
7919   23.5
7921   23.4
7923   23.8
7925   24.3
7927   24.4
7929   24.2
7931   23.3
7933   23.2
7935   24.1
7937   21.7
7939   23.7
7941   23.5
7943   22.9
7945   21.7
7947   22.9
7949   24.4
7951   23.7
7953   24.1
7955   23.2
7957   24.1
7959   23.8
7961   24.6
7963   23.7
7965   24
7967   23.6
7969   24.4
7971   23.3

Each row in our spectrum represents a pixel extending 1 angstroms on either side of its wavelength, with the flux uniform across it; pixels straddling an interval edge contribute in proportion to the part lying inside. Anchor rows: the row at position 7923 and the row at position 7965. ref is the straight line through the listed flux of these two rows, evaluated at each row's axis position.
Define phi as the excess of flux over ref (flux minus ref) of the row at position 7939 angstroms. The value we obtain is -0.18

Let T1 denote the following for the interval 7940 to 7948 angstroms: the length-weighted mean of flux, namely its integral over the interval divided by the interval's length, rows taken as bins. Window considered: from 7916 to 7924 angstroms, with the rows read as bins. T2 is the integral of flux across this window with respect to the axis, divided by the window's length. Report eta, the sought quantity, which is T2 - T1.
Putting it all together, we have 0.9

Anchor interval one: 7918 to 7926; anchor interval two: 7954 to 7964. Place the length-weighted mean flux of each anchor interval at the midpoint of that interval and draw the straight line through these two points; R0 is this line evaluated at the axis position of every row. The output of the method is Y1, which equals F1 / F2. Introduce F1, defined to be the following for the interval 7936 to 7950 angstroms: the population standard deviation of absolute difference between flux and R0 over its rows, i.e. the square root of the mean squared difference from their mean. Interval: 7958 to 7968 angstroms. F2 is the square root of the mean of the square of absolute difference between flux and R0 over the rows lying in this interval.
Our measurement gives 2.07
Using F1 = 0.75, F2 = 0.36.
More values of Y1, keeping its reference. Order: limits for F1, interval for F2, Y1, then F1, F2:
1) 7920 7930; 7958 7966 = 0.54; 0.20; 0.37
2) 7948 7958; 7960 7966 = 0.47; 0.20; 0.43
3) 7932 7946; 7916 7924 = 3.68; 0.79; 0.21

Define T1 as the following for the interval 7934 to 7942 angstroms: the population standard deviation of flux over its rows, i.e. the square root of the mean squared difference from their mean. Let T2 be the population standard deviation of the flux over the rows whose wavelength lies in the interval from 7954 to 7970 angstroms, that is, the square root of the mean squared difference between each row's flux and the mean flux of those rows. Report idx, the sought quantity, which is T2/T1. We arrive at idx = 0.5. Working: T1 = 0.92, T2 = 0.4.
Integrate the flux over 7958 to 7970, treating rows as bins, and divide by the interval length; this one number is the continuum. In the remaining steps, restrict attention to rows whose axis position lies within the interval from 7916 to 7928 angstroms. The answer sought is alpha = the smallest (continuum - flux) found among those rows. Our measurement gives -0.4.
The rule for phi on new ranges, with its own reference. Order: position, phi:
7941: -0.39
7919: -0.28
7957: 0.14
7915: 0.84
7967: -0.41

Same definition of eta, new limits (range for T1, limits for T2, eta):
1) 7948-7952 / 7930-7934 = -0.8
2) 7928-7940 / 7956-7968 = 0.6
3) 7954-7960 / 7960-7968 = 0.3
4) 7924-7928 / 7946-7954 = -0.6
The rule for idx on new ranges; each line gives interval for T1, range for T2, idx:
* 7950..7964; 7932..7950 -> 2.2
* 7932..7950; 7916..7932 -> 0.4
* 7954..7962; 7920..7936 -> 0.9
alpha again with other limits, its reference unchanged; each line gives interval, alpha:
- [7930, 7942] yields -0.1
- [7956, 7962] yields -0.6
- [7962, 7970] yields -0.4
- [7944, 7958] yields -0.4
